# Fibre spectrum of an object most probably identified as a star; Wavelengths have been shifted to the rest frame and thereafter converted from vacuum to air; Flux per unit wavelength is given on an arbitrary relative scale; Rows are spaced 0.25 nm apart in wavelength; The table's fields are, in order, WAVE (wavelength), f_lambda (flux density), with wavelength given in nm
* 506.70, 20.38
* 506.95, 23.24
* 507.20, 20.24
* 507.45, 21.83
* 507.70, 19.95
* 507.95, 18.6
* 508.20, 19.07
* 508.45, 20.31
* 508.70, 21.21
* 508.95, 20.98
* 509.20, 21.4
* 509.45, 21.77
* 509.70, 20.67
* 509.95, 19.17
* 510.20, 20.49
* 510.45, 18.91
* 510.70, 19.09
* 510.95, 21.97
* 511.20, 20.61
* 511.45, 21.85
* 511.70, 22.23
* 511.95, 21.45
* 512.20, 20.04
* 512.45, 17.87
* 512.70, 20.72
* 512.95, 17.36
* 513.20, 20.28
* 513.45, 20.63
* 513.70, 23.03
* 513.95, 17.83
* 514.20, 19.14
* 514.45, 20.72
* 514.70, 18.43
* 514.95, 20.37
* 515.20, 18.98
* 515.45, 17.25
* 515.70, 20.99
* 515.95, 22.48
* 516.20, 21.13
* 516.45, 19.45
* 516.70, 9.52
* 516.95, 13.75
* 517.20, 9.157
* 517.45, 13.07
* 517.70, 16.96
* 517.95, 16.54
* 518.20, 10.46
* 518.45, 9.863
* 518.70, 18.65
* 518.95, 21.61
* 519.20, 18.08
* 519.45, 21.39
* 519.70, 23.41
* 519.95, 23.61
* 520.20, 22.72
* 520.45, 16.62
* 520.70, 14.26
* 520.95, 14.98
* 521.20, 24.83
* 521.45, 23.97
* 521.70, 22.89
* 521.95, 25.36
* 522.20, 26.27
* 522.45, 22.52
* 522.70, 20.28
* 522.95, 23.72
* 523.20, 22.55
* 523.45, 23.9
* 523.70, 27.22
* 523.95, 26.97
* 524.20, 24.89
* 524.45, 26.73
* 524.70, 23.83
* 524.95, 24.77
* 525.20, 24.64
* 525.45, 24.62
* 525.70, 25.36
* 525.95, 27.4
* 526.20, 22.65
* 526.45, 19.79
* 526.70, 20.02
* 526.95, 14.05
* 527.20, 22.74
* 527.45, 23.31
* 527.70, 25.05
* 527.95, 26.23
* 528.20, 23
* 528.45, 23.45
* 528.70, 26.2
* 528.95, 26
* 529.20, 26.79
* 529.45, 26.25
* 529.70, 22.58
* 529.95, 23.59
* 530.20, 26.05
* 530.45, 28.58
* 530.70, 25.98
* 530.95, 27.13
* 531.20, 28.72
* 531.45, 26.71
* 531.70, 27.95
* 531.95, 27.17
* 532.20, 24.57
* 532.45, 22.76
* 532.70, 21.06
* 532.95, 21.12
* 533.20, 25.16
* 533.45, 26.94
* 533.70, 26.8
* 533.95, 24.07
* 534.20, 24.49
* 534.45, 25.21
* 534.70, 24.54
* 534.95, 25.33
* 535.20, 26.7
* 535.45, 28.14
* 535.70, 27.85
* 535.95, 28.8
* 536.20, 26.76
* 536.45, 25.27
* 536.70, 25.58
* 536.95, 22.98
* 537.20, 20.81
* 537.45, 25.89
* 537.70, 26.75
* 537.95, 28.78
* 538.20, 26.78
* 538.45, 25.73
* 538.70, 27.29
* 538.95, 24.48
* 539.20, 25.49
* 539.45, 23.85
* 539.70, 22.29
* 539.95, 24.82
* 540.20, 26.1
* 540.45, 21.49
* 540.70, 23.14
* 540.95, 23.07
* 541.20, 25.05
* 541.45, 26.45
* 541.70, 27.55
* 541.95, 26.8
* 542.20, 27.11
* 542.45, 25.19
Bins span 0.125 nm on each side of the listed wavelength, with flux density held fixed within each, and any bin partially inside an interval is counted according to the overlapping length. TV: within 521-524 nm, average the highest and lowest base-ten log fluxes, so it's 1.37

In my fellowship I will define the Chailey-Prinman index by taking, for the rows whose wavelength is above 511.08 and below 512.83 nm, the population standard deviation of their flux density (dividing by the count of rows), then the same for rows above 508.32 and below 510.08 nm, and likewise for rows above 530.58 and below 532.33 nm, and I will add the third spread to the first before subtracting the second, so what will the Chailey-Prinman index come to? 1.8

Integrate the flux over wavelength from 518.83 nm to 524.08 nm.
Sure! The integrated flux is 117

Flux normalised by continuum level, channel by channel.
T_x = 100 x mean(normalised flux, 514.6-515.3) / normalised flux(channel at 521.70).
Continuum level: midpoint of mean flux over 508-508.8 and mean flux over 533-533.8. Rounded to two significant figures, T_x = 84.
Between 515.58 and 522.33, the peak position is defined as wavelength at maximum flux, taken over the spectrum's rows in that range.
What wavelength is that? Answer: 522.20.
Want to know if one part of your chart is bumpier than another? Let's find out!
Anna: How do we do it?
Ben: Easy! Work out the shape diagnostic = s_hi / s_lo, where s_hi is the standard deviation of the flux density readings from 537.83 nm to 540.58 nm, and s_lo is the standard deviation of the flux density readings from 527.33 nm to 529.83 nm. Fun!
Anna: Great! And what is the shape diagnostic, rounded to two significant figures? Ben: 1.3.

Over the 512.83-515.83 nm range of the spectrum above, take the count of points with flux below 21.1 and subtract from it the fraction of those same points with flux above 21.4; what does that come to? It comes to 10.9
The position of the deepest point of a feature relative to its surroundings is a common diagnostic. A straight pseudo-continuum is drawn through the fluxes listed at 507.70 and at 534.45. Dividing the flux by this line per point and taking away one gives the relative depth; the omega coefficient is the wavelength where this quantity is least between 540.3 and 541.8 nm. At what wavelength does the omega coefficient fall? 540.45 nm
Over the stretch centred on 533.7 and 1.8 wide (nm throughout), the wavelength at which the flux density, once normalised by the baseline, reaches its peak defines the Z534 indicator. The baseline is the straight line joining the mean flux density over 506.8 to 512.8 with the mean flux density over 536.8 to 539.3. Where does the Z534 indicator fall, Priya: 533.45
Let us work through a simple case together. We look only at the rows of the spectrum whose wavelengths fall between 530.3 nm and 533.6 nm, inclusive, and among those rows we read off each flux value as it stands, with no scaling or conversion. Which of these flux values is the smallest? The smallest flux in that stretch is 21.06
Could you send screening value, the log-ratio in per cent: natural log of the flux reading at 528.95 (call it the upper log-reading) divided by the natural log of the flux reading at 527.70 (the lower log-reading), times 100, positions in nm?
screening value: 101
